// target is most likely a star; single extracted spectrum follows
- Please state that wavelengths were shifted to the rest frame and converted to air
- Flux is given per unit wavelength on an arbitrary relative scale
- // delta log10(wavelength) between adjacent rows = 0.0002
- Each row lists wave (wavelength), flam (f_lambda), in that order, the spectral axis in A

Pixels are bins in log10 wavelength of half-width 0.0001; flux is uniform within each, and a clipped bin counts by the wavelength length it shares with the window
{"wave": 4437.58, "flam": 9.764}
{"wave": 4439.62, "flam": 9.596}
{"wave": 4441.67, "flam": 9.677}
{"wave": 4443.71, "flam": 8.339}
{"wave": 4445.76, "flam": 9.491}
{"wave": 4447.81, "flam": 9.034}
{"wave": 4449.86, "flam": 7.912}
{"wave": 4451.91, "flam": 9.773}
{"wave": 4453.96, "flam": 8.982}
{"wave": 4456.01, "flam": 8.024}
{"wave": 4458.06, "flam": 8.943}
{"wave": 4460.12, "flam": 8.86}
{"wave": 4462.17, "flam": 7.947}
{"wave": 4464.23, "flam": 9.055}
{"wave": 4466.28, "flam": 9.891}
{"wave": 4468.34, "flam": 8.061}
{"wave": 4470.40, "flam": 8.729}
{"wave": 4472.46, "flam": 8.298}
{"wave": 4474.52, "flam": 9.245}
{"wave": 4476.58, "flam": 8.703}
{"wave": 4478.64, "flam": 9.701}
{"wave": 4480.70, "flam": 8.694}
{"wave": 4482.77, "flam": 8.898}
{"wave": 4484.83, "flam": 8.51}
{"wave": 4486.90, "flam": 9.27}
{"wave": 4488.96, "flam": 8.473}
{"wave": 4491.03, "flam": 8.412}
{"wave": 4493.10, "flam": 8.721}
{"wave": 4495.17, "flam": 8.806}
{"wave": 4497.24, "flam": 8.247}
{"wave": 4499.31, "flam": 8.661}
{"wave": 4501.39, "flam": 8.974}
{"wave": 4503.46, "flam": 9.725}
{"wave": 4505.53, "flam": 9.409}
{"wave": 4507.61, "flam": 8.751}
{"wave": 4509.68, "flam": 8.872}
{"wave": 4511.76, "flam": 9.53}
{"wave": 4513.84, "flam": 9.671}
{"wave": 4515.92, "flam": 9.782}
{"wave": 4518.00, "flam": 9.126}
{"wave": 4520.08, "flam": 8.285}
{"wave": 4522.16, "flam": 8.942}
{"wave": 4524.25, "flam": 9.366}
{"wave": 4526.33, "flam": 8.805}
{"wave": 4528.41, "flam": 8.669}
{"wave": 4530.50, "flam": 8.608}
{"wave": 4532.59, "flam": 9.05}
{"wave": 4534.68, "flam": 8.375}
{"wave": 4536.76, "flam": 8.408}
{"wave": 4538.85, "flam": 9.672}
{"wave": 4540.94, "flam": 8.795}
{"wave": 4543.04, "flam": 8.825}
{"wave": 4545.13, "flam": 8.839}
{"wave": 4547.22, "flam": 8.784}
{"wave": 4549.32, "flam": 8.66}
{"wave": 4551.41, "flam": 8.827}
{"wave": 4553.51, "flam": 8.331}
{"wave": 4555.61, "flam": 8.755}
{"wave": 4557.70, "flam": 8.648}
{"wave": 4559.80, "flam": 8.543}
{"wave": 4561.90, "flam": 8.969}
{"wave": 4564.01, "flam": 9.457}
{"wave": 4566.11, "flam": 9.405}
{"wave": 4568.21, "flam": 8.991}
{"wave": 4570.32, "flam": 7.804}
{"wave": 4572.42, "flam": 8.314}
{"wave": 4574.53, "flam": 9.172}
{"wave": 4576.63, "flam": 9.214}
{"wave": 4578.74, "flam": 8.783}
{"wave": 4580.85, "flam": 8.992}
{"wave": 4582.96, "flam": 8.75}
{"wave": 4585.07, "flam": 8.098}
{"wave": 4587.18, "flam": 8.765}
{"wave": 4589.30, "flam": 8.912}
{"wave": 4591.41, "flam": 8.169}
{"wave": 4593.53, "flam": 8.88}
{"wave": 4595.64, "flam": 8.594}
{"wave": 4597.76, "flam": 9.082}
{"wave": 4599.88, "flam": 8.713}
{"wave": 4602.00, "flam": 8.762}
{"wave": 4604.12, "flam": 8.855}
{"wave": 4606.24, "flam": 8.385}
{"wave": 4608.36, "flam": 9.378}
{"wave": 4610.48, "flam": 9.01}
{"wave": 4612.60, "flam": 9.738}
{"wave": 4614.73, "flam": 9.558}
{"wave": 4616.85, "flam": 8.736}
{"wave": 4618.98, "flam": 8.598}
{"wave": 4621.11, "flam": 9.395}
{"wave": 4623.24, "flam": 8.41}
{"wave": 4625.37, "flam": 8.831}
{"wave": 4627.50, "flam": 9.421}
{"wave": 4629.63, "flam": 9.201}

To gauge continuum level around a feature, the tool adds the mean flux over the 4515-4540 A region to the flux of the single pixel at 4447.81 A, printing 18.0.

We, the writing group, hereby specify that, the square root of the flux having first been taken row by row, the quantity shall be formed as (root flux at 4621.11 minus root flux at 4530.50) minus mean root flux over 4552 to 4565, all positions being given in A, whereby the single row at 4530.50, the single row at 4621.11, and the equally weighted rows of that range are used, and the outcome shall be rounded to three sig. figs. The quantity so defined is -2.83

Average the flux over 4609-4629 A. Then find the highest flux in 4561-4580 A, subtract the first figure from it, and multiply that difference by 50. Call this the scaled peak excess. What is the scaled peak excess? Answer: 19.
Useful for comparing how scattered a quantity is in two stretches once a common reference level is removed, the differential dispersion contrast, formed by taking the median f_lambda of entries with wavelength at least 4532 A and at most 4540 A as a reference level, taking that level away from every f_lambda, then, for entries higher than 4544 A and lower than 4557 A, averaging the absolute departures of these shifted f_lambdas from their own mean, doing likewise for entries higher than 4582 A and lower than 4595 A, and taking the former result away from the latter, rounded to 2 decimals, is 0.17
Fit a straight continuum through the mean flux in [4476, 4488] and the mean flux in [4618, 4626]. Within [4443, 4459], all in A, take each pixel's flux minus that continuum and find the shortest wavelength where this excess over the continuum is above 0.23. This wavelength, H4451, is 4445.76 A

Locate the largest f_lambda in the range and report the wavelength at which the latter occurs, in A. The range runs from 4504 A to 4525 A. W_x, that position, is 4515.92 A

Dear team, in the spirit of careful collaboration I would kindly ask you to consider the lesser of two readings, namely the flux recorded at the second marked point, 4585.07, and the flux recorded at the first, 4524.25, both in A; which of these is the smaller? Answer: 8.1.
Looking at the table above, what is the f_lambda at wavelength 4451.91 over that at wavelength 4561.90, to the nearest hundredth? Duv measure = 1.09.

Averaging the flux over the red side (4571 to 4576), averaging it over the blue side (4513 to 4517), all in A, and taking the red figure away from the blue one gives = 1.0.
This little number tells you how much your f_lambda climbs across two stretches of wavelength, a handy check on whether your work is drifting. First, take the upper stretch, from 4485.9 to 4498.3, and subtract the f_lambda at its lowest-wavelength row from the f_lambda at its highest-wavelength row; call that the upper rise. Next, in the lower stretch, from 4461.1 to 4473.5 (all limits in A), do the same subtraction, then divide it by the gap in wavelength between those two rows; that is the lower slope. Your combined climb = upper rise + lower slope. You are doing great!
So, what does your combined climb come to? -1.0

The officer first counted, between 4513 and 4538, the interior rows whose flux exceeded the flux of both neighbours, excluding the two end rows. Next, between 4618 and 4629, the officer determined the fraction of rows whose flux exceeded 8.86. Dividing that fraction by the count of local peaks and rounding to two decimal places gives 0.13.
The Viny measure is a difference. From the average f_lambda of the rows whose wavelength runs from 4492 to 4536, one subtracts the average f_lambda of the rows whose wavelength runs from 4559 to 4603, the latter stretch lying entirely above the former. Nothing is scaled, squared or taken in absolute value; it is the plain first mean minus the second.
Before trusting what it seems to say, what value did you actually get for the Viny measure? 0.19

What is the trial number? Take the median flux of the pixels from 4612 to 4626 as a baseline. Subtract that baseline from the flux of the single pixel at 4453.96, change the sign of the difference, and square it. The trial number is 0.0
